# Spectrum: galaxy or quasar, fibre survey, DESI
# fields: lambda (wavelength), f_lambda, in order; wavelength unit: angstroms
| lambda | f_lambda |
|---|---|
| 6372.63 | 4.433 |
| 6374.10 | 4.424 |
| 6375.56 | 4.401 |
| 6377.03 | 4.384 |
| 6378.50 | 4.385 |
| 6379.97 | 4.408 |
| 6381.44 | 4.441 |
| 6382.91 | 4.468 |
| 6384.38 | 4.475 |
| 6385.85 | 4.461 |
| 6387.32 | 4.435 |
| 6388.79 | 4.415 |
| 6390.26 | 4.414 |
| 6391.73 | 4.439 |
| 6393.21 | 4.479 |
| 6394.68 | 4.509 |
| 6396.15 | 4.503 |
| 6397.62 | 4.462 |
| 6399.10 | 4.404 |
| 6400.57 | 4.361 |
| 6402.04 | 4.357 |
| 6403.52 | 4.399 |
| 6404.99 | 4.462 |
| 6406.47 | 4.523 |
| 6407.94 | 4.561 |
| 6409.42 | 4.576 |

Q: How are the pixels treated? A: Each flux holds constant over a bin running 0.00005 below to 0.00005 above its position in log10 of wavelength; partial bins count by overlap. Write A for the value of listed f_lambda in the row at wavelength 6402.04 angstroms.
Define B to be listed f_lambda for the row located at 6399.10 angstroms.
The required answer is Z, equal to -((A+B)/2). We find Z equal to -4.38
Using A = 4.357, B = 4.404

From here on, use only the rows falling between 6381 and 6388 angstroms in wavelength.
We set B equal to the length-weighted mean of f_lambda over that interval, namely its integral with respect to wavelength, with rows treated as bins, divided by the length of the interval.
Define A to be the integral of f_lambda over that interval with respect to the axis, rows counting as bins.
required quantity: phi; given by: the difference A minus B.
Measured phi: 26.7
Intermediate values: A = 31.20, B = 4.457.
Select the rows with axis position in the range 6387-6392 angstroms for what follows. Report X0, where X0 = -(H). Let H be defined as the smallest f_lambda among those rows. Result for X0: -4.41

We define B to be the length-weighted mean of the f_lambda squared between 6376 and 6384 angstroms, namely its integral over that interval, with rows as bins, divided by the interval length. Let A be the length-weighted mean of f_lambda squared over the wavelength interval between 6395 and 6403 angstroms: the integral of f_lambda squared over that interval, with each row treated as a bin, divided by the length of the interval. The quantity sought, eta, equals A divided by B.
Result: 1.00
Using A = 19.6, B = 19.5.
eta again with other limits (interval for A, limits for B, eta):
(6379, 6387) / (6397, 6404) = 1.02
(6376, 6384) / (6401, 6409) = 0.98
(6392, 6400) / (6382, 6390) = 1.01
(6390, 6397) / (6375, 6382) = 1.03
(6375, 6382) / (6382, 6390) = 0.98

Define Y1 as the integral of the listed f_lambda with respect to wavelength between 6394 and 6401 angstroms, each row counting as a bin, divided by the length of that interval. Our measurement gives 4.45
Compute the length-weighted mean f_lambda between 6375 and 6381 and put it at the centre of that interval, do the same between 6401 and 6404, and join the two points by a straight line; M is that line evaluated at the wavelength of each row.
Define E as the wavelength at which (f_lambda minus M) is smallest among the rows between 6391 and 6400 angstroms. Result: 6399.10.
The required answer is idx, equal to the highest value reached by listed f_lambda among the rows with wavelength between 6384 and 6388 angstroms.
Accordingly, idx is 4.475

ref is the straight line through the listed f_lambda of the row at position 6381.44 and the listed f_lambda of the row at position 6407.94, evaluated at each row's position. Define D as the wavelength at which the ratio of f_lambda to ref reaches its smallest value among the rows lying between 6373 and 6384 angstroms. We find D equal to 6378.50 angstroms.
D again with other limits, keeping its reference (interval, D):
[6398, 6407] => 6402.04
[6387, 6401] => 6400.57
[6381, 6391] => 6390.26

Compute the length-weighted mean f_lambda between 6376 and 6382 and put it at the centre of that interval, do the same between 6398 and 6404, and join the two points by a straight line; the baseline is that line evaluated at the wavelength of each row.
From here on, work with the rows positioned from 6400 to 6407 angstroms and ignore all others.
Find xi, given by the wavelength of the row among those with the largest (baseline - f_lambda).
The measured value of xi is 6402.04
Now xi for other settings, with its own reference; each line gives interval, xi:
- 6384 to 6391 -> 6388.79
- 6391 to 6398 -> 6391.73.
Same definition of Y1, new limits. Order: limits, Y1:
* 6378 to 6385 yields 4.43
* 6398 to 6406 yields 4.40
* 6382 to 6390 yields 4.45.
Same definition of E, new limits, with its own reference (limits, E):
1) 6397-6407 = 6402.04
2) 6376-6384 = 6377.03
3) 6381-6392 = 6388.79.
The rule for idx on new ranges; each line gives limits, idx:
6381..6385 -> 4.475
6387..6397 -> 4.509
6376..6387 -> 4.475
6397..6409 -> 4.561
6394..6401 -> 4.509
